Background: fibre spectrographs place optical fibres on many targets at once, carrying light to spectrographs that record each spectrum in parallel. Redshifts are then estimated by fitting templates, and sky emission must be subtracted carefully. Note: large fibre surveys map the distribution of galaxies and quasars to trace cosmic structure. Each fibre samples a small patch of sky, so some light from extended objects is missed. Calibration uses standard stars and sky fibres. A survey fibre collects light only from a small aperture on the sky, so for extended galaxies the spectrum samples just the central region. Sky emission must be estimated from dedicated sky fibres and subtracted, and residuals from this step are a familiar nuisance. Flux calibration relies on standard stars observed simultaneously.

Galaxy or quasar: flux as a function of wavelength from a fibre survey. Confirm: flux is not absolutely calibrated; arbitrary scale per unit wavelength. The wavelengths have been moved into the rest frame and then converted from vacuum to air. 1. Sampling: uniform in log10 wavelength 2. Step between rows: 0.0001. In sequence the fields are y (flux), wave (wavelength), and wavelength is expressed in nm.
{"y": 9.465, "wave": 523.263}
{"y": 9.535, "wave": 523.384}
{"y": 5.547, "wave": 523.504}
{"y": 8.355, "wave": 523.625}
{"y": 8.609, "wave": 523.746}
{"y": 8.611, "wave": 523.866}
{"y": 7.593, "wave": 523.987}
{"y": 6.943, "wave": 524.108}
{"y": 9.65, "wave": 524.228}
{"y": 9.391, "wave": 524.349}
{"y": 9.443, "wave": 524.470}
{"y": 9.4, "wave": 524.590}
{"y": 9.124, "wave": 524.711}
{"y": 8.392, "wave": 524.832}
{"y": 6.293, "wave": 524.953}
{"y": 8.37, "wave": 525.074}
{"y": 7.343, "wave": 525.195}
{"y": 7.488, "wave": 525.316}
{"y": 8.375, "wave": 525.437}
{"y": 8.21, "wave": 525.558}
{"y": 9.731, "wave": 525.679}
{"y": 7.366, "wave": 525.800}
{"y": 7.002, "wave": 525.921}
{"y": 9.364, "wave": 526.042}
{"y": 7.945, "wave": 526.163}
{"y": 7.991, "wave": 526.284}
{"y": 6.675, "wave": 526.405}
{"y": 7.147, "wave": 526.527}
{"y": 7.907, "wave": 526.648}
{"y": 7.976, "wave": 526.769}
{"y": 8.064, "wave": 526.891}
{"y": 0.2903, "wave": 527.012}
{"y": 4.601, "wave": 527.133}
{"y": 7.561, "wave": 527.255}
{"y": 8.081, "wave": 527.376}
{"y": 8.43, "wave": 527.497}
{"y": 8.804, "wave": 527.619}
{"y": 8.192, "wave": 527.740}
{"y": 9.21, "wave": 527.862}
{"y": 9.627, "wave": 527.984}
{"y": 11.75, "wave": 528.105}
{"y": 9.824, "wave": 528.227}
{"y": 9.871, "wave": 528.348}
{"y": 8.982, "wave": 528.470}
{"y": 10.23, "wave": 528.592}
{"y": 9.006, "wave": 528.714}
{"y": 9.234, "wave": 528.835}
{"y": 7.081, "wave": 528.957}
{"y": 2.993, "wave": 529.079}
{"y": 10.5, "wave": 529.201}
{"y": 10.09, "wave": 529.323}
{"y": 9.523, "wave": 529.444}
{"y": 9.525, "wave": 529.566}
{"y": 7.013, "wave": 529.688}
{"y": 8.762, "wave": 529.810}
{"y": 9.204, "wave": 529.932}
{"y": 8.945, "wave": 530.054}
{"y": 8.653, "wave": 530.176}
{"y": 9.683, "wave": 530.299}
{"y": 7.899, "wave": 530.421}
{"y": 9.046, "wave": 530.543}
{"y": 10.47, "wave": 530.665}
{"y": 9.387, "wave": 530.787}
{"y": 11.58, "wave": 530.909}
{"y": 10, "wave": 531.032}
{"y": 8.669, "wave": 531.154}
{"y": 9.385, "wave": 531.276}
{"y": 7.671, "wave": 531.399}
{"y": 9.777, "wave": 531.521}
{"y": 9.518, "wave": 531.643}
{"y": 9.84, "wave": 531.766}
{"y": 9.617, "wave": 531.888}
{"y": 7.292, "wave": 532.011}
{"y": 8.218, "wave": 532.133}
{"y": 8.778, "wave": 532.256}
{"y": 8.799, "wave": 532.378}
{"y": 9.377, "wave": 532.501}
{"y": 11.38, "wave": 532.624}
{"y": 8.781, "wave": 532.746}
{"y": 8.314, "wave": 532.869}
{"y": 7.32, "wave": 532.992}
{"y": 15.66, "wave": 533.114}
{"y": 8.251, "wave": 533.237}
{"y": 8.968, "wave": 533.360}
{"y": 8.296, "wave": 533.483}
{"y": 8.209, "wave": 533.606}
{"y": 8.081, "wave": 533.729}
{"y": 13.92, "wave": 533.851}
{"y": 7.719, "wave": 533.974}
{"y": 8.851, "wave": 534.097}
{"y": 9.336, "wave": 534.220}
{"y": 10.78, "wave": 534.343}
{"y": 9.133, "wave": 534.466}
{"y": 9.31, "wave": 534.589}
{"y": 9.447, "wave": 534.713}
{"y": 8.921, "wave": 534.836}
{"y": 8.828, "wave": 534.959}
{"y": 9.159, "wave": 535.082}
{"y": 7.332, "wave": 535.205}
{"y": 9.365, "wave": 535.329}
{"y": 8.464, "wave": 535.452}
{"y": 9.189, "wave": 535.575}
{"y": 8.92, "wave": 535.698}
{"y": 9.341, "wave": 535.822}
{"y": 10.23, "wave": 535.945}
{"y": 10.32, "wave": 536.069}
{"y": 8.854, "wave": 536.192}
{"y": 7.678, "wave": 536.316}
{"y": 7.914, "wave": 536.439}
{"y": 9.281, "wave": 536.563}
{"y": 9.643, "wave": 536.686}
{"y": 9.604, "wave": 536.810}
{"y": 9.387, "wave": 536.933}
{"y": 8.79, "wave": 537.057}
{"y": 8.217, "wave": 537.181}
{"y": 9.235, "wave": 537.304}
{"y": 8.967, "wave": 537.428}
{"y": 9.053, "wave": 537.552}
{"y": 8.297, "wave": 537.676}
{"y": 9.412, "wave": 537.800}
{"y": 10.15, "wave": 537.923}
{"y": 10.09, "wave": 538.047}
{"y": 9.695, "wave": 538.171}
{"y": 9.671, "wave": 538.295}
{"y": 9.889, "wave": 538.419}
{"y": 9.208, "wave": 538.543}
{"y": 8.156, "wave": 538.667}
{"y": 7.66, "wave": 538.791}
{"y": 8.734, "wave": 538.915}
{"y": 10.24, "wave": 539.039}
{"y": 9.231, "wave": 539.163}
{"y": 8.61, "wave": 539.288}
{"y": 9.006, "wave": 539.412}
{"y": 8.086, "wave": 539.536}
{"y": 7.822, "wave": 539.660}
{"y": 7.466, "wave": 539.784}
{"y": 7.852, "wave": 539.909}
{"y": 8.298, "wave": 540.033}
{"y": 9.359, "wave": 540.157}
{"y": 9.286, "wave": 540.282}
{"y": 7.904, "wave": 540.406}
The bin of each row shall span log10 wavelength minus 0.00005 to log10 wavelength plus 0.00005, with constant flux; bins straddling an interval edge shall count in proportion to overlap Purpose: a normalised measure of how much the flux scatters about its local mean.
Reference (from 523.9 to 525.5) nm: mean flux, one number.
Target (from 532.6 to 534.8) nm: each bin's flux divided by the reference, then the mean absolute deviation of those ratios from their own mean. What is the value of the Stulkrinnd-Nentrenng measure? 0.18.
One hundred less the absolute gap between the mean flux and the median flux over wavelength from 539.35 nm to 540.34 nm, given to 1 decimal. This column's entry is 99.8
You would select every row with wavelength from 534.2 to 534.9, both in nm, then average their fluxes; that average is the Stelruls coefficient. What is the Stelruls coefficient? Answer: 9.49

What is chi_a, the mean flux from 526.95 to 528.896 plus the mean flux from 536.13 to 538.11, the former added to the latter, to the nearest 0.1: 17.4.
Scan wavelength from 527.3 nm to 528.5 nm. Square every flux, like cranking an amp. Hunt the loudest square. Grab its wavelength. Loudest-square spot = 528.105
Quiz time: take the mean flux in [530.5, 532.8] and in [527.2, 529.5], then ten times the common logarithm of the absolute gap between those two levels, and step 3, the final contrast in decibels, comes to -3.4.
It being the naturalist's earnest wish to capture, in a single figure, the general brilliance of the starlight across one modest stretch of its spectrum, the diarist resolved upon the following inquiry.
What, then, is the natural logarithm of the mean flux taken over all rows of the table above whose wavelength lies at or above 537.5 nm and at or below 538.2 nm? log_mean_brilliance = 2.25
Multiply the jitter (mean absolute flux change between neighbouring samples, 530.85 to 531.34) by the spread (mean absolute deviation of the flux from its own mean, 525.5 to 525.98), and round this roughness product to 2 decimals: 1.08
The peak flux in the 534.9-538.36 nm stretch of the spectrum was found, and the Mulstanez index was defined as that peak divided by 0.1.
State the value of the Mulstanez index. 103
